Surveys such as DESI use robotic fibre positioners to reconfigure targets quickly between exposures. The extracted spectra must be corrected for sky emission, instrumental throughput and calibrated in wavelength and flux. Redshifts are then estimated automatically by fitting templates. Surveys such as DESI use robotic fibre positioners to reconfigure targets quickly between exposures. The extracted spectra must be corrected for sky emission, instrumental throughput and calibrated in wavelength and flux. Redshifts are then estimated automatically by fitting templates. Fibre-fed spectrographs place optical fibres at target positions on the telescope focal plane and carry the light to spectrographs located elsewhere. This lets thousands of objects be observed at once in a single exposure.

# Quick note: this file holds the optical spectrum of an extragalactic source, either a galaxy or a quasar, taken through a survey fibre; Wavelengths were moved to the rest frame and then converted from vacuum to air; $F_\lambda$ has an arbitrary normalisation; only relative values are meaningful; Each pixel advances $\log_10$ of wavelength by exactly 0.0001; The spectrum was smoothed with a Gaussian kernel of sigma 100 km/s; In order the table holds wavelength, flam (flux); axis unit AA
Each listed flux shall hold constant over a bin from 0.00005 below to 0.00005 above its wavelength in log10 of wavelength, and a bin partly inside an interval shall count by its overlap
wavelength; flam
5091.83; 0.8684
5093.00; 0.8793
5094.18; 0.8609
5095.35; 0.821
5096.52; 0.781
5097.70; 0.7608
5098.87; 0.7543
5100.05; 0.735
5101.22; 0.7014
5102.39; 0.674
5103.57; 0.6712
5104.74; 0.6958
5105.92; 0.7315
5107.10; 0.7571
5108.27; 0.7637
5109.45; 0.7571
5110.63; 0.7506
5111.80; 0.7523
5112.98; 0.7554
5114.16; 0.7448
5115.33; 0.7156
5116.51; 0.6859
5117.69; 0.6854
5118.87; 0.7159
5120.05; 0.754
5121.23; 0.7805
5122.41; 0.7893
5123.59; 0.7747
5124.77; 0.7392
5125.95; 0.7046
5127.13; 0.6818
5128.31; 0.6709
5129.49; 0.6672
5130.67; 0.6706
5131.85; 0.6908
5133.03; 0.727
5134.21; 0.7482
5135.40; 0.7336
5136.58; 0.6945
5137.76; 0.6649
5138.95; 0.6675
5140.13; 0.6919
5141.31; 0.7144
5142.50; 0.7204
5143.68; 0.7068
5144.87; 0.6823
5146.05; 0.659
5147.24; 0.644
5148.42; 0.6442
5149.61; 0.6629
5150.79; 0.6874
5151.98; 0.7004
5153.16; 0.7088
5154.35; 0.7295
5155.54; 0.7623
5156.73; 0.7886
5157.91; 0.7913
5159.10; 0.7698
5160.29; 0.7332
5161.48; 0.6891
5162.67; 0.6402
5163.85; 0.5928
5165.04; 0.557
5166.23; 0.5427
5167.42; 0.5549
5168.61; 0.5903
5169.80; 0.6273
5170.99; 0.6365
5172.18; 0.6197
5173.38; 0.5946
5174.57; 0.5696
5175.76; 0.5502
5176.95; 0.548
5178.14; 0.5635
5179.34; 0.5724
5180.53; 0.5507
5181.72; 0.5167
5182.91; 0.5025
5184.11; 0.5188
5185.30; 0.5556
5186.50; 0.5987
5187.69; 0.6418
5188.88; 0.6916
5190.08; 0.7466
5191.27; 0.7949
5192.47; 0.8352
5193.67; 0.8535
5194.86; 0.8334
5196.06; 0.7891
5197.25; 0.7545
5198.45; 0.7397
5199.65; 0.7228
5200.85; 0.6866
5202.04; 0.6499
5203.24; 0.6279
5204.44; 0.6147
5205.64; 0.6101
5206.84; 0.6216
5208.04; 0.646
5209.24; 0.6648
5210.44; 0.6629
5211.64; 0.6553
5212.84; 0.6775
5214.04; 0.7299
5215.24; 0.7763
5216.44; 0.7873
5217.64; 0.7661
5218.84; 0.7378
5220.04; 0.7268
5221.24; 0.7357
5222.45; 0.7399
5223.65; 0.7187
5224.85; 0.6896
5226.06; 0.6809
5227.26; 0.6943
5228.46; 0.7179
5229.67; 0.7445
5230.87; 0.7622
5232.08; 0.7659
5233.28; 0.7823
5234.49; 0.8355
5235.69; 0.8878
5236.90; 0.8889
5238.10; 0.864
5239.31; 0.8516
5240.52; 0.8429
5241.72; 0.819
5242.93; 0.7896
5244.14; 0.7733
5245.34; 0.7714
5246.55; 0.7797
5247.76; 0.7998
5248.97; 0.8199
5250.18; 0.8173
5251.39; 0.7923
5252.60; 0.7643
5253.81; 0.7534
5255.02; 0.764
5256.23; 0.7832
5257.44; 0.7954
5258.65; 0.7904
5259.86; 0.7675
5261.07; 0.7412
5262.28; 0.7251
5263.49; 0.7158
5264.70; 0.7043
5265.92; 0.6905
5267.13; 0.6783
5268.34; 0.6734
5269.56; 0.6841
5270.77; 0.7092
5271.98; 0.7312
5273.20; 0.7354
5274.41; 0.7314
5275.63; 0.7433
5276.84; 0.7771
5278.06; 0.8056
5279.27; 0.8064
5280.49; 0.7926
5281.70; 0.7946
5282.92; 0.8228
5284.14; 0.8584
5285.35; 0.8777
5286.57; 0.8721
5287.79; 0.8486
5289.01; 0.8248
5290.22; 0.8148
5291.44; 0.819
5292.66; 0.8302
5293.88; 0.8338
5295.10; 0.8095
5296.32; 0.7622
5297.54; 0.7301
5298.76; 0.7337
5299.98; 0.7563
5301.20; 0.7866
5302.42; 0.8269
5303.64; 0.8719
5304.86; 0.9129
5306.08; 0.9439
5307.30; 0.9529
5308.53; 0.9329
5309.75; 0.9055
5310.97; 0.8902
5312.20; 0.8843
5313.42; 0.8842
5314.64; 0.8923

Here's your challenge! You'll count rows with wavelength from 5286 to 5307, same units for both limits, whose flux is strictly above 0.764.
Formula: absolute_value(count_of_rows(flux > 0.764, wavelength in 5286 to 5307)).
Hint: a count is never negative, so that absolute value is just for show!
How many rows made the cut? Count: 13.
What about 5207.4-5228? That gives 3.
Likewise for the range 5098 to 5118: 0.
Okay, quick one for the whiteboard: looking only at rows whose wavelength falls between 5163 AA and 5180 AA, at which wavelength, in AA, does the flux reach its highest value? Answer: 5170.99 AA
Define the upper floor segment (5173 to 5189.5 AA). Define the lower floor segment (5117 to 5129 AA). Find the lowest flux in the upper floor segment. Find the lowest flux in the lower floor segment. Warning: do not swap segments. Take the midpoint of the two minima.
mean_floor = 0.59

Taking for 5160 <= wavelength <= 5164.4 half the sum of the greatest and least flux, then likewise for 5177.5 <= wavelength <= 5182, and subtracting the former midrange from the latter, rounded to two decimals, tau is -0.12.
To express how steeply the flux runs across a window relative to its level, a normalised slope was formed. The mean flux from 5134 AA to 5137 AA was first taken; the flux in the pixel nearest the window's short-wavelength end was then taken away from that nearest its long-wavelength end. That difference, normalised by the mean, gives -0.07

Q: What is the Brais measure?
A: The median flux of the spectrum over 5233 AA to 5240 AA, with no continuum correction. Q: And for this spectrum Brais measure 0.858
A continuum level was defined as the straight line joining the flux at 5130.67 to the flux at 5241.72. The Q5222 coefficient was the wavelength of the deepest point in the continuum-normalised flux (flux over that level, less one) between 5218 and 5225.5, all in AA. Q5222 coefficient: 5224.85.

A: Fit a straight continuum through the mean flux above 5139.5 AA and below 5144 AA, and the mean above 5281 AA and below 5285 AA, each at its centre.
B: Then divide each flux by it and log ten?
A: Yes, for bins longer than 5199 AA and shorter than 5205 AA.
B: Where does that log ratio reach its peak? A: 5199.65 AA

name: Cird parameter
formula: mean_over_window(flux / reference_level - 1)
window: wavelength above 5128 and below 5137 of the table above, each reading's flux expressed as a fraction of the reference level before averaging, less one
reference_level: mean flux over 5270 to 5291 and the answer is -0.12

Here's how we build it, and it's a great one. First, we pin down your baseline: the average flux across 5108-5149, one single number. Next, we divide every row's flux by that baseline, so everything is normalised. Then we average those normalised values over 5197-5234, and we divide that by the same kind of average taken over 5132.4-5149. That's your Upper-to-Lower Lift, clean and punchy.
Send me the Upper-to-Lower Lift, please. 1.02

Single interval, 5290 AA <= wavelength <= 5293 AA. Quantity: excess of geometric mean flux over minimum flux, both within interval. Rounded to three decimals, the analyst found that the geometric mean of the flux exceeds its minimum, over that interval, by 0.007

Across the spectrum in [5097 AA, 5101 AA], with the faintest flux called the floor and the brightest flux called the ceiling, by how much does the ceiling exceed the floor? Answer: 0.026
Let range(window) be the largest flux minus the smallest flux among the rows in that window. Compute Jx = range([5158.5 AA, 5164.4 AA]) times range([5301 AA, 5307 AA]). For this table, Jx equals 0.0278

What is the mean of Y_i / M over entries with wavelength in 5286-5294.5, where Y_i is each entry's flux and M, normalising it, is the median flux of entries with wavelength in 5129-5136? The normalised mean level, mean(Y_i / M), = 1.18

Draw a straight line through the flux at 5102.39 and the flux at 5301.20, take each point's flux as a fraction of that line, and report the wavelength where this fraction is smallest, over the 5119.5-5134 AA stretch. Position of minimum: 5129.49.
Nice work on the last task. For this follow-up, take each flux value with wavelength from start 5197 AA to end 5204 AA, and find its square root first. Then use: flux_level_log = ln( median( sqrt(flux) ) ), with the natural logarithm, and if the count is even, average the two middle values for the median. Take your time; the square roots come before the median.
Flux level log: -0.18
